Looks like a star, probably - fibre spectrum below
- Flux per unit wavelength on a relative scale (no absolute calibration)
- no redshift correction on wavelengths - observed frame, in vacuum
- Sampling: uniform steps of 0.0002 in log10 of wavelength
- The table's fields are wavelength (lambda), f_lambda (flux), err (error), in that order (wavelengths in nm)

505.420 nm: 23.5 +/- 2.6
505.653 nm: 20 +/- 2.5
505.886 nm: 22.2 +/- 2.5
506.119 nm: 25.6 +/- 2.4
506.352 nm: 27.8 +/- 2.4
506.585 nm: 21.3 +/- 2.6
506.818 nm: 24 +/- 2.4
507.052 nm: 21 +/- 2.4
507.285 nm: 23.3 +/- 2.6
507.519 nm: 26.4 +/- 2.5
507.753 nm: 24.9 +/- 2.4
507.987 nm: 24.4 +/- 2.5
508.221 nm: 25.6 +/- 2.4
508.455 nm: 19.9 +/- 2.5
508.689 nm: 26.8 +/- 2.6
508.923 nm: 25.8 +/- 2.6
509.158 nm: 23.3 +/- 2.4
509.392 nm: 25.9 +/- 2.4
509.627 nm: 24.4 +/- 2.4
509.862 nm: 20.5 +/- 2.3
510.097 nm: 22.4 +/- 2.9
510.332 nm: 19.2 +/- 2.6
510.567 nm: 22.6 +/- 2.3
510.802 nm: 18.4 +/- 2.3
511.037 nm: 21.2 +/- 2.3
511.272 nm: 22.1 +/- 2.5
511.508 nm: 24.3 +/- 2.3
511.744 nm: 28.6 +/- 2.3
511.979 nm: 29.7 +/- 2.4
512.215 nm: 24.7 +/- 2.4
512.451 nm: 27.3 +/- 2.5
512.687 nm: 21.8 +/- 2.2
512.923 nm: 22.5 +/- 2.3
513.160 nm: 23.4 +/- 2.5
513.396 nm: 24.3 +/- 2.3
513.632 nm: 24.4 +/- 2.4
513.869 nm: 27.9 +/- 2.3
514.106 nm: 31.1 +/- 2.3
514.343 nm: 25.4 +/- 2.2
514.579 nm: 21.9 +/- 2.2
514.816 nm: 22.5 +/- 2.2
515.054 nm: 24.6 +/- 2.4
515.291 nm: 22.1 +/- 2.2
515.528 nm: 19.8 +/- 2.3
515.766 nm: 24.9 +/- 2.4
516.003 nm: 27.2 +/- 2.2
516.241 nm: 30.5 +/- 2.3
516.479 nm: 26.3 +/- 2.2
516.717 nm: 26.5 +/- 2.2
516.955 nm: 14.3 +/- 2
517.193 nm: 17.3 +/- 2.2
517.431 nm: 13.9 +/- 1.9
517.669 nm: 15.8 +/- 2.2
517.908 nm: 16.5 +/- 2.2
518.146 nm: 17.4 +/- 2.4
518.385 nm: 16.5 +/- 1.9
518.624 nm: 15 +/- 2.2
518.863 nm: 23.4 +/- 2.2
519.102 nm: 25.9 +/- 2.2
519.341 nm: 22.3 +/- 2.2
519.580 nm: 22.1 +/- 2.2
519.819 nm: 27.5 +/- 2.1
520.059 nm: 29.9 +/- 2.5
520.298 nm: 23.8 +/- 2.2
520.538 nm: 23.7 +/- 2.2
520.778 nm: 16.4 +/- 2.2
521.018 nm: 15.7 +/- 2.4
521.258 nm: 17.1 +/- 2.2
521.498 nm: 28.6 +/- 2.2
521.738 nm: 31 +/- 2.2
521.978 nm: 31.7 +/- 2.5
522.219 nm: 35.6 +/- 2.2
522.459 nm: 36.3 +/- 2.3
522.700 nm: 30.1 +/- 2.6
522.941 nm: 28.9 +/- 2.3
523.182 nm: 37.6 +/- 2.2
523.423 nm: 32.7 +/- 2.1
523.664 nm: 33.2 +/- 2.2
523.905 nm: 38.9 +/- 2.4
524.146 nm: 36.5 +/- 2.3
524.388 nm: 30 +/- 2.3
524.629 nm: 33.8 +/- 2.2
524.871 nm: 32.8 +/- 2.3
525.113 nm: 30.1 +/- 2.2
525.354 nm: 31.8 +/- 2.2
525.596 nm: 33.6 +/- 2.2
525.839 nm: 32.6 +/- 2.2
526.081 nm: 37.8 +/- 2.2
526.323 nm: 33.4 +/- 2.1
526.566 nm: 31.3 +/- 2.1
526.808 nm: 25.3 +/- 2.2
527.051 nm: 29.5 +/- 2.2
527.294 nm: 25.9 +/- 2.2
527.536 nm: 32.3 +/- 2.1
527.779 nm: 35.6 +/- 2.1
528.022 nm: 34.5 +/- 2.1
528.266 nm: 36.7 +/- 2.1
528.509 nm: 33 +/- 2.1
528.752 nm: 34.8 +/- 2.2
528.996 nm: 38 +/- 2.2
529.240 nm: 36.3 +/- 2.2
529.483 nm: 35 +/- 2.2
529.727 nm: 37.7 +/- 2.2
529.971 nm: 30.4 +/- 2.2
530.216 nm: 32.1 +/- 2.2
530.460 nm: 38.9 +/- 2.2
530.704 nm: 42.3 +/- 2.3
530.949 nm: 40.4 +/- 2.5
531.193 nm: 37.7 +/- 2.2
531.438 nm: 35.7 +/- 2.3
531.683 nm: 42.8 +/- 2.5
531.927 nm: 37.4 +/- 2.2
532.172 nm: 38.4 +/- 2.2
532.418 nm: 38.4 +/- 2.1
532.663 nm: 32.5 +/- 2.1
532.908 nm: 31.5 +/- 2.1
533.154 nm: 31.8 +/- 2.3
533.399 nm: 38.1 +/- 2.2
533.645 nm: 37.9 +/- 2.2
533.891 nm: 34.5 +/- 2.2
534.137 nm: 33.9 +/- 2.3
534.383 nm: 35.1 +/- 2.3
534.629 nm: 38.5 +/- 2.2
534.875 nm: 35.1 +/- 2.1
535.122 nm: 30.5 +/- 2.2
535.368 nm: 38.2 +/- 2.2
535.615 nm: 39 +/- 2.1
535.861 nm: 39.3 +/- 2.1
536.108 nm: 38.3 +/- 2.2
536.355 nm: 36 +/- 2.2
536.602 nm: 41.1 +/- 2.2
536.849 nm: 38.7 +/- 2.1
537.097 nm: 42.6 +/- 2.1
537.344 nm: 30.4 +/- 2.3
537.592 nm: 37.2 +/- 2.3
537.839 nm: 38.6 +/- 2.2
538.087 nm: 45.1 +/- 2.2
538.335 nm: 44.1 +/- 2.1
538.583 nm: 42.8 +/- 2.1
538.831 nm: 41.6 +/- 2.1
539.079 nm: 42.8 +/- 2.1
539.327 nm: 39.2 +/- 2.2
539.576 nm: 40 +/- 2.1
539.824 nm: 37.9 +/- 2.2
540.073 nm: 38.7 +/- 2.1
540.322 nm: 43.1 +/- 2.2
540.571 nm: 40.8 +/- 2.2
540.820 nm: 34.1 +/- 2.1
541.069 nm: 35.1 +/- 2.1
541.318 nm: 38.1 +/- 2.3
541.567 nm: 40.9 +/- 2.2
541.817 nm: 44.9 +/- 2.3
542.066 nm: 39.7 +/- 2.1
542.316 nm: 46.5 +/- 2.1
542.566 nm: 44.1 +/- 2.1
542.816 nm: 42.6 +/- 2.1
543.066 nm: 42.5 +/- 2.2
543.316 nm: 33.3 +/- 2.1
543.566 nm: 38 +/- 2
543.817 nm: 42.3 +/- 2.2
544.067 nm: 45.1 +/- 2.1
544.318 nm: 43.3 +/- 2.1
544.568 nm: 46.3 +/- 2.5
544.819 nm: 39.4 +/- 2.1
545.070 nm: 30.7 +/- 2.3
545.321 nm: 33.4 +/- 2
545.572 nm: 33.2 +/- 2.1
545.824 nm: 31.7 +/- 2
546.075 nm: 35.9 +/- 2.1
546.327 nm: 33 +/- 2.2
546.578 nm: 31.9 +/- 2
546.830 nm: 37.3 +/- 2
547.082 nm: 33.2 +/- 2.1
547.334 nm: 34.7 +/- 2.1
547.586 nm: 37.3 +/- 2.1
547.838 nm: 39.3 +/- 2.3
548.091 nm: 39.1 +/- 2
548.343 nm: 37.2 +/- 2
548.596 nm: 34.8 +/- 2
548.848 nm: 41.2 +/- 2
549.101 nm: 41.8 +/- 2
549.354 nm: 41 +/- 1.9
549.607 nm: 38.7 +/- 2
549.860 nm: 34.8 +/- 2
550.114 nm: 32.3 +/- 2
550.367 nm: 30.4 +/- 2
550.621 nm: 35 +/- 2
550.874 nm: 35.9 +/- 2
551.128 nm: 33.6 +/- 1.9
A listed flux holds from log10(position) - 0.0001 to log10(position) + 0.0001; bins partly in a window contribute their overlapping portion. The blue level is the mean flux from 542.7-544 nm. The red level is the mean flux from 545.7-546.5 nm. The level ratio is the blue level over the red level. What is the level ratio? 1.19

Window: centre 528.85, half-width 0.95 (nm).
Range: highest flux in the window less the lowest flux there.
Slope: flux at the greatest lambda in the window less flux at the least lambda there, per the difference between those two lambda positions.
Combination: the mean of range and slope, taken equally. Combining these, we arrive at 3.4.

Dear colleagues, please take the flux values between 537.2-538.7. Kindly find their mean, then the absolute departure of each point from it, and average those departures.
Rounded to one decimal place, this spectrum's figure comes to 4.3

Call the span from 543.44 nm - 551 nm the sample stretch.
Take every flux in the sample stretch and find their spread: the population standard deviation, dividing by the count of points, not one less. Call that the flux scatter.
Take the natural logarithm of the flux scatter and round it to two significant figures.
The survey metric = 1.4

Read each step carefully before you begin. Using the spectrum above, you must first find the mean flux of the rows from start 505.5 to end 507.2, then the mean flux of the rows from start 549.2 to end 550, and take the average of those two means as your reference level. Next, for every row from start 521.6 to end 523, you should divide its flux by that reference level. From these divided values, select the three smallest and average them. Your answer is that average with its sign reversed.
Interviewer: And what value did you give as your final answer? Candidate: -0.98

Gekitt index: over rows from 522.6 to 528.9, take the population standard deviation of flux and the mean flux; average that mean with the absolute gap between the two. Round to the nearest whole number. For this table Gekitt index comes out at 31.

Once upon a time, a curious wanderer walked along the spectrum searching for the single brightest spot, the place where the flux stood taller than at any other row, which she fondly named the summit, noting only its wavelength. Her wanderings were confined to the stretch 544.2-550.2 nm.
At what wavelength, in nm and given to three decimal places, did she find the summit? 544.568 nm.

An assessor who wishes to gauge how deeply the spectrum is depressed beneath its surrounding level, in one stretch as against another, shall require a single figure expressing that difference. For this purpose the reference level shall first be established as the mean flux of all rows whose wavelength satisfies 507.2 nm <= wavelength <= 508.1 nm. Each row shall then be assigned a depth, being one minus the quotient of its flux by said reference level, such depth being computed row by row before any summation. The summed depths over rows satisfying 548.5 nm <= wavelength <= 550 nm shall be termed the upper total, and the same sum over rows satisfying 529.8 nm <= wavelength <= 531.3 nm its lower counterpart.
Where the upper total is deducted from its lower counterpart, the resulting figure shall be 0.4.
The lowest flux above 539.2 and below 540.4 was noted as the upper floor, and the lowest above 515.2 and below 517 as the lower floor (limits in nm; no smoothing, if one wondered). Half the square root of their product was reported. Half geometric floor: 11.6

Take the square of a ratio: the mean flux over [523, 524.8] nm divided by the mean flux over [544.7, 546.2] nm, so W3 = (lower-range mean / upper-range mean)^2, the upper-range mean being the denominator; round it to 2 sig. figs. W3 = 1.0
